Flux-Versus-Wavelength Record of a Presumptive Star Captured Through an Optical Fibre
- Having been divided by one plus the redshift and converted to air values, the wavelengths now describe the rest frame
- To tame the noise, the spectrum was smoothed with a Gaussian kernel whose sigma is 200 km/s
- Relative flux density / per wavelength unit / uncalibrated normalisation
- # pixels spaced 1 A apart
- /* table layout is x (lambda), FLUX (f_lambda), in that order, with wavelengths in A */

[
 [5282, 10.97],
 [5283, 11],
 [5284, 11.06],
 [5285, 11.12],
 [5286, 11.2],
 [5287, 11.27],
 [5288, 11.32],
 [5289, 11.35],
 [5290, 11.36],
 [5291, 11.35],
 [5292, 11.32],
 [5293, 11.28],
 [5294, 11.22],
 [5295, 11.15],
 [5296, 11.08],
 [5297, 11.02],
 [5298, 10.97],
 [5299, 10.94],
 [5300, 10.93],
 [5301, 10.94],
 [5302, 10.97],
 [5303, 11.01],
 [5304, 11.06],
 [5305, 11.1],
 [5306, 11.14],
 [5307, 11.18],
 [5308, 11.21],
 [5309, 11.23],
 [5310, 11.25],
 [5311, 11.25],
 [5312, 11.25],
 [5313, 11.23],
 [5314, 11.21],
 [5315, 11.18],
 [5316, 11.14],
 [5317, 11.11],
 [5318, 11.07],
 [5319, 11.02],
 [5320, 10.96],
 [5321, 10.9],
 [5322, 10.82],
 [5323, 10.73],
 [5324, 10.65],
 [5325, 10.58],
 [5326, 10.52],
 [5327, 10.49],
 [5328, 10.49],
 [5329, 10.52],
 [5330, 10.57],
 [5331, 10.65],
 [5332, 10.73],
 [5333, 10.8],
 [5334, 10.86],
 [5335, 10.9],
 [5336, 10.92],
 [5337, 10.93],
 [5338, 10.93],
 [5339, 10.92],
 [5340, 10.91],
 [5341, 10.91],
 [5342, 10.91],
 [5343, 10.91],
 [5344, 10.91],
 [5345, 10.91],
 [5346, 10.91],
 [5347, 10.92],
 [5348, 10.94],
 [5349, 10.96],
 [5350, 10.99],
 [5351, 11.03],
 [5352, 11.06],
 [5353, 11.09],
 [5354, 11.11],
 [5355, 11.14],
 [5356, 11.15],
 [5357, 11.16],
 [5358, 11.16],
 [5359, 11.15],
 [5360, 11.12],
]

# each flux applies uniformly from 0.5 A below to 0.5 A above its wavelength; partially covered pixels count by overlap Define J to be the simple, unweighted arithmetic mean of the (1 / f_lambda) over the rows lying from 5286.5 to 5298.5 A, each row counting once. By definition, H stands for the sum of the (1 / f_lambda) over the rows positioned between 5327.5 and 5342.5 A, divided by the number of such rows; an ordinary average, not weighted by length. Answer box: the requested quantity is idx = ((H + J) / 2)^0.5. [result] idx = 0.3015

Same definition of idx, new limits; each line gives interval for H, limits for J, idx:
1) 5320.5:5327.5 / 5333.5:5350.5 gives 0.3044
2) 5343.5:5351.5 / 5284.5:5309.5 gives 0.3009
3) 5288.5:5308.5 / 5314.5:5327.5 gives 0.3017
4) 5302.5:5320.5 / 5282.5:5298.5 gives 0.2992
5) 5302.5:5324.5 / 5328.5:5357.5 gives 0.3016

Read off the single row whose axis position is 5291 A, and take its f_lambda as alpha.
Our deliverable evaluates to 11.35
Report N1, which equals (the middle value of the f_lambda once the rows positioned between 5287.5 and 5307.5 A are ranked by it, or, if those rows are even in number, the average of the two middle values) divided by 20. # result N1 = 0.556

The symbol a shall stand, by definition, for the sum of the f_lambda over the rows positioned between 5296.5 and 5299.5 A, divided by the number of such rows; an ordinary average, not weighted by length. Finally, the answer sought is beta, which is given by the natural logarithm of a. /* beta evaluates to 2.40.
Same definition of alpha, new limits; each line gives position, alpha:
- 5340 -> 10.91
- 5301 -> 10.94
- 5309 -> 11.23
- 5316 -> 11.14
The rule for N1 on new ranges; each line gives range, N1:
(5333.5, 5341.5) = 0.546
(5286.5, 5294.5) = 0.566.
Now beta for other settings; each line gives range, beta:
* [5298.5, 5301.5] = 2.39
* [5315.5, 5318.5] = 2.41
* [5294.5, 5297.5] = 2.41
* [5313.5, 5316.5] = 2.41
